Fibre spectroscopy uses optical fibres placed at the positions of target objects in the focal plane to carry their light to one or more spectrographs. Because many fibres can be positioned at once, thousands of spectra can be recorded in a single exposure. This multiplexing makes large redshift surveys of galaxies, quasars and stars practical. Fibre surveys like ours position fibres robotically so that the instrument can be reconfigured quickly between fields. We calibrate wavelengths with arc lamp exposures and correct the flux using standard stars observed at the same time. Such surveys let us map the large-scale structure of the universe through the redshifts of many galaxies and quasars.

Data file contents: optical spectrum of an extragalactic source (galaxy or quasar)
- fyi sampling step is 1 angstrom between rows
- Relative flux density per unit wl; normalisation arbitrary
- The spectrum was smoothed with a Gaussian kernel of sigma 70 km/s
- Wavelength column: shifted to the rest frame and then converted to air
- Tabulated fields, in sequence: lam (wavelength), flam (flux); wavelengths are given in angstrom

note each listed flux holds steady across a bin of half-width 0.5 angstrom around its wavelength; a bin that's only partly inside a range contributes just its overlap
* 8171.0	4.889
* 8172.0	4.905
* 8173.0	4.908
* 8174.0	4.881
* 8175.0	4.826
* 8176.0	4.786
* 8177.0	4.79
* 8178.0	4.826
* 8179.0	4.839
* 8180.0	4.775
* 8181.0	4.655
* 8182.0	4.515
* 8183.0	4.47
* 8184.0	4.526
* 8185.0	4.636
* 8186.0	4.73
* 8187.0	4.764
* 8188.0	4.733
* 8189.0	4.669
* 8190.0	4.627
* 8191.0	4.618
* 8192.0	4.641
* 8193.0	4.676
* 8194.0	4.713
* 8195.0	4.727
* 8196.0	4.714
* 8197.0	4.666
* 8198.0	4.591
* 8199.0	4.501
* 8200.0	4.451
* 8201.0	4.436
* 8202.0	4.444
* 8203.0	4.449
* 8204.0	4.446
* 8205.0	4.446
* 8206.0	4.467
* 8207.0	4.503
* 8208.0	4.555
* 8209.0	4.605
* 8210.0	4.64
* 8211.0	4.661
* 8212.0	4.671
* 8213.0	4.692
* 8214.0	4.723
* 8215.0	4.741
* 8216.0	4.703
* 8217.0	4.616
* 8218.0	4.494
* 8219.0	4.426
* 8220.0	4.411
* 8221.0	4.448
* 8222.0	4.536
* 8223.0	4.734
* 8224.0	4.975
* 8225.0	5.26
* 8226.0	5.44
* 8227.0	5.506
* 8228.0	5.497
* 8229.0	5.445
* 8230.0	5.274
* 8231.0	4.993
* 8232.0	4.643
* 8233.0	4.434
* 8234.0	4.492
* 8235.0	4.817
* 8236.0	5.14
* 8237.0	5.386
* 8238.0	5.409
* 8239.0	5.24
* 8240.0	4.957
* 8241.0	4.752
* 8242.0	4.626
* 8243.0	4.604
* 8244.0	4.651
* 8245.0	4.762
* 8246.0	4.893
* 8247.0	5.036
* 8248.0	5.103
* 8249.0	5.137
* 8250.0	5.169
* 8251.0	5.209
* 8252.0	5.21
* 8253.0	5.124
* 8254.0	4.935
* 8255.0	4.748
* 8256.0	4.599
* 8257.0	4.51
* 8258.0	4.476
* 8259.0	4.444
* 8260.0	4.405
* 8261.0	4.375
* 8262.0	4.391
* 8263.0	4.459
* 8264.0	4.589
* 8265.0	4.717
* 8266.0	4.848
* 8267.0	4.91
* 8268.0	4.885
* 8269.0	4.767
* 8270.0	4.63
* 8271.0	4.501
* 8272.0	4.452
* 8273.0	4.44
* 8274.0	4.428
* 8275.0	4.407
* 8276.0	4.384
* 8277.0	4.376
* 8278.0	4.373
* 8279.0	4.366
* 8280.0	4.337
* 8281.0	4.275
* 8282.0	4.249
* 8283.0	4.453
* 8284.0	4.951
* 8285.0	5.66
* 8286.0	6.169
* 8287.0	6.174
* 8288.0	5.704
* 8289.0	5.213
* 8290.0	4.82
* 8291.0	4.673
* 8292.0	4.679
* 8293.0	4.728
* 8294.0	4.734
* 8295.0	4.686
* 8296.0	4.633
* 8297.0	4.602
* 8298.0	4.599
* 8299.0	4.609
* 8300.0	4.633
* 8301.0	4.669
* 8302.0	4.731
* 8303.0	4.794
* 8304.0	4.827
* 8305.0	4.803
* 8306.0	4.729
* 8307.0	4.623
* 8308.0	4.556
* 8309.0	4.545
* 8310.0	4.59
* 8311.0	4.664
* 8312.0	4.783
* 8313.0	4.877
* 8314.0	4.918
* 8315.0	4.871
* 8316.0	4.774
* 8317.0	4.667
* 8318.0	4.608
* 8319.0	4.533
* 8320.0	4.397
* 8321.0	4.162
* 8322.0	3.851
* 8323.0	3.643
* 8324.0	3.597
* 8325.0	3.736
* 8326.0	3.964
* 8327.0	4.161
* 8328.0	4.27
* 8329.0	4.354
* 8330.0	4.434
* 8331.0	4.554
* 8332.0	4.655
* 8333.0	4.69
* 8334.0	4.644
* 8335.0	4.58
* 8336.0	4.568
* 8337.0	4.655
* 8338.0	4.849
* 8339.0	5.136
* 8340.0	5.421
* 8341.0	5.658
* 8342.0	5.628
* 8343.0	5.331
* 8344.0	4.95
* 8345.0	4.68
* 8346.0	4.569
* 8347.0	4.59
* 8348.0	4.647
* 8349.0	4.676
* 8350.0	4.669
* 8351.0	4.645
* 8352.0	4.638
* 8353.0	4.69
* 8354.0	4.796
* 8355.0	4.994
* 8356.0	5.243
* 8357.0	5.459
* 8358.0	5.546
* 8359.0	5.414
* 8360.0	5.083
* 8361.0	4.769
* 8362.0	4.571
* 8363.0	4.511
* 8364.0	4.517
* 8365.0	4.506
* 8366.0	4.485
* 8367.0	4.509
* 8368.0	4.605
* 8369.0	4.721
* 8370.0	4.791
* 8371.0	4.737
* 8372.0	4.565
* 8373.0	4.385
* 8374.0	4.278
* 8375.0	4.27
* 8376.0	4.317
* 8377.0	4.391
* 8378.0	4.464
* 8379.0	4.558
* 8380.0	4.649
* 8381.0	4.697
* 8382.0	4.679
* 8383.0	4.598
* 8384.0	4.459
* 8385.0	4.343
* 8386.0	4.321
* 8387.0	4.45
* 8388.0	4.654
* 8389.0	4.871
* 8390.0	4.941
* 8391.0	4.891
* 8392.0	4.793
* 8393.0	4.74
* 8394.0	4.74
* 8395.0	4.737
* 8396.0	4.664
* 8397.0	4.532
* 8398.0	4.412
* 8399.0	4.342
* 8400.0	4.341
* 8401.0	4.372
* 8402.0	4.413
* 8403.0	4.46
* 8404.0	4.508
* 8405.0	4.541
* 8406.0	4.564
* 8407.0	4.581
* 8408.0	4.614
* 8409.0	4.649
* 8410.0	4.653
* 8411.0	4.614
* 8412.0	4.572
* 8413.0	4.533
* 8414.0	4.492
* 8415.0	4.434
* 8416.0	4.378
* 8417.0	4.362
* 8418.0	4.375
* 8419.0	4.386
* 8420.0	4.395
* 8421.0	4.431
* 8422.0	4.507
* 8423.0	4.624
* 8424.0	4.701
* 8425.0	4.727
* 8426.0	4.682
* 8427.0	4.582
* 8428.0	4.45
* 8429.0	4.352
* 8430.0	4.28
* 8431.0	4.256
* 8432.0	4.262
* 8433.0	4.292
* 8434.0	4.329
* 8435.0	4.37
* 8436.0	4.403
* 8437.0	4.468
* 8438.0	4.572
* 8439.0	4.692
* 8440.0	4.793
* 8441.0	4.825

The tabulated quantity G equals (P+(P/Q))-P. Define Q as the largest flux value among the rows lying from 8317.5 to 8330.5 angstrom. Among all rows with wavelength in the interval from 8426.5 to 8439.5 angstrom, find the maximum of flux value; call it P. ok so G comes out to 1.02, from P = 4.692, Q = 4.608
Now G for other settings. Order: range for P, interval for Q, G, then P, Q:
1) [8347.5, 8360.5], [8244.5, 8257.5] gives 1.06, 5.546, 5.21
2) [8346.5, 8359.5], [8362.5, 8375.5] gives 1.16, 5.546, 4.791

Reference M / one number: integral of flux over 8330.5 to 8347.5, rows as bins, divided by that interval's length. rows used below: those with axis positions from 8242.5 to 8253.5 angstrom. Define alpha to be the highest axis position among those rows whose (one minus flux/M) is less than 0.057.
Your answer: 8253.0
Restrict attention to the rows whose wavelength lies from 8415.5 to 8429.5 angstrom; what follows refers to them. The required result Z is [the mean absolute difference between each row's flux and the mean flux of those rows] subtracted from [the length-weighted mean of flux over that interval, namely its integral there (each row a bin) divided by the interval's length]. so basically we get 4.38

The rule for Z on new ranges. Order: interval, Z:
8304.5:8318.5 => 4.61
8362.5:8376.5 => 4.39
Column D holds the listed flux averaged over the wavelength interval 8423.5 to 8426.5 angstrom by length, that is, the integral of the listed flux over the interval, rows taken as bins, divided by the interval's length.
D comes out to 4.70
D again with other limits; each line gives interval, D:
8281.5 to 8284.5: 4.55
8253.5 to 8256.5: 4.76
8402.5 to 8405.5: 4.50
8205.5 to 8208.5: 4.51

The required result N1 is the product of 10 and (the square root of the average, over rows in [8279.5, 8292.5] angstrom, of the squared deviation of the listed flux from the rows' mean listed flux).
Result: 7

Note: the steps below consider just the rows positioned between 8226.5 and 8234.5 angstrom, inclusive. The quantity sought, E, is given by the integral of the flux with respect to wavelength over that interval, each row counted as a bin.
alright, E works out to 40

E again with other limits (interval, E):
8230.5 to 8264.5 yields 164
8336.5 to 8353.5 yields 83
